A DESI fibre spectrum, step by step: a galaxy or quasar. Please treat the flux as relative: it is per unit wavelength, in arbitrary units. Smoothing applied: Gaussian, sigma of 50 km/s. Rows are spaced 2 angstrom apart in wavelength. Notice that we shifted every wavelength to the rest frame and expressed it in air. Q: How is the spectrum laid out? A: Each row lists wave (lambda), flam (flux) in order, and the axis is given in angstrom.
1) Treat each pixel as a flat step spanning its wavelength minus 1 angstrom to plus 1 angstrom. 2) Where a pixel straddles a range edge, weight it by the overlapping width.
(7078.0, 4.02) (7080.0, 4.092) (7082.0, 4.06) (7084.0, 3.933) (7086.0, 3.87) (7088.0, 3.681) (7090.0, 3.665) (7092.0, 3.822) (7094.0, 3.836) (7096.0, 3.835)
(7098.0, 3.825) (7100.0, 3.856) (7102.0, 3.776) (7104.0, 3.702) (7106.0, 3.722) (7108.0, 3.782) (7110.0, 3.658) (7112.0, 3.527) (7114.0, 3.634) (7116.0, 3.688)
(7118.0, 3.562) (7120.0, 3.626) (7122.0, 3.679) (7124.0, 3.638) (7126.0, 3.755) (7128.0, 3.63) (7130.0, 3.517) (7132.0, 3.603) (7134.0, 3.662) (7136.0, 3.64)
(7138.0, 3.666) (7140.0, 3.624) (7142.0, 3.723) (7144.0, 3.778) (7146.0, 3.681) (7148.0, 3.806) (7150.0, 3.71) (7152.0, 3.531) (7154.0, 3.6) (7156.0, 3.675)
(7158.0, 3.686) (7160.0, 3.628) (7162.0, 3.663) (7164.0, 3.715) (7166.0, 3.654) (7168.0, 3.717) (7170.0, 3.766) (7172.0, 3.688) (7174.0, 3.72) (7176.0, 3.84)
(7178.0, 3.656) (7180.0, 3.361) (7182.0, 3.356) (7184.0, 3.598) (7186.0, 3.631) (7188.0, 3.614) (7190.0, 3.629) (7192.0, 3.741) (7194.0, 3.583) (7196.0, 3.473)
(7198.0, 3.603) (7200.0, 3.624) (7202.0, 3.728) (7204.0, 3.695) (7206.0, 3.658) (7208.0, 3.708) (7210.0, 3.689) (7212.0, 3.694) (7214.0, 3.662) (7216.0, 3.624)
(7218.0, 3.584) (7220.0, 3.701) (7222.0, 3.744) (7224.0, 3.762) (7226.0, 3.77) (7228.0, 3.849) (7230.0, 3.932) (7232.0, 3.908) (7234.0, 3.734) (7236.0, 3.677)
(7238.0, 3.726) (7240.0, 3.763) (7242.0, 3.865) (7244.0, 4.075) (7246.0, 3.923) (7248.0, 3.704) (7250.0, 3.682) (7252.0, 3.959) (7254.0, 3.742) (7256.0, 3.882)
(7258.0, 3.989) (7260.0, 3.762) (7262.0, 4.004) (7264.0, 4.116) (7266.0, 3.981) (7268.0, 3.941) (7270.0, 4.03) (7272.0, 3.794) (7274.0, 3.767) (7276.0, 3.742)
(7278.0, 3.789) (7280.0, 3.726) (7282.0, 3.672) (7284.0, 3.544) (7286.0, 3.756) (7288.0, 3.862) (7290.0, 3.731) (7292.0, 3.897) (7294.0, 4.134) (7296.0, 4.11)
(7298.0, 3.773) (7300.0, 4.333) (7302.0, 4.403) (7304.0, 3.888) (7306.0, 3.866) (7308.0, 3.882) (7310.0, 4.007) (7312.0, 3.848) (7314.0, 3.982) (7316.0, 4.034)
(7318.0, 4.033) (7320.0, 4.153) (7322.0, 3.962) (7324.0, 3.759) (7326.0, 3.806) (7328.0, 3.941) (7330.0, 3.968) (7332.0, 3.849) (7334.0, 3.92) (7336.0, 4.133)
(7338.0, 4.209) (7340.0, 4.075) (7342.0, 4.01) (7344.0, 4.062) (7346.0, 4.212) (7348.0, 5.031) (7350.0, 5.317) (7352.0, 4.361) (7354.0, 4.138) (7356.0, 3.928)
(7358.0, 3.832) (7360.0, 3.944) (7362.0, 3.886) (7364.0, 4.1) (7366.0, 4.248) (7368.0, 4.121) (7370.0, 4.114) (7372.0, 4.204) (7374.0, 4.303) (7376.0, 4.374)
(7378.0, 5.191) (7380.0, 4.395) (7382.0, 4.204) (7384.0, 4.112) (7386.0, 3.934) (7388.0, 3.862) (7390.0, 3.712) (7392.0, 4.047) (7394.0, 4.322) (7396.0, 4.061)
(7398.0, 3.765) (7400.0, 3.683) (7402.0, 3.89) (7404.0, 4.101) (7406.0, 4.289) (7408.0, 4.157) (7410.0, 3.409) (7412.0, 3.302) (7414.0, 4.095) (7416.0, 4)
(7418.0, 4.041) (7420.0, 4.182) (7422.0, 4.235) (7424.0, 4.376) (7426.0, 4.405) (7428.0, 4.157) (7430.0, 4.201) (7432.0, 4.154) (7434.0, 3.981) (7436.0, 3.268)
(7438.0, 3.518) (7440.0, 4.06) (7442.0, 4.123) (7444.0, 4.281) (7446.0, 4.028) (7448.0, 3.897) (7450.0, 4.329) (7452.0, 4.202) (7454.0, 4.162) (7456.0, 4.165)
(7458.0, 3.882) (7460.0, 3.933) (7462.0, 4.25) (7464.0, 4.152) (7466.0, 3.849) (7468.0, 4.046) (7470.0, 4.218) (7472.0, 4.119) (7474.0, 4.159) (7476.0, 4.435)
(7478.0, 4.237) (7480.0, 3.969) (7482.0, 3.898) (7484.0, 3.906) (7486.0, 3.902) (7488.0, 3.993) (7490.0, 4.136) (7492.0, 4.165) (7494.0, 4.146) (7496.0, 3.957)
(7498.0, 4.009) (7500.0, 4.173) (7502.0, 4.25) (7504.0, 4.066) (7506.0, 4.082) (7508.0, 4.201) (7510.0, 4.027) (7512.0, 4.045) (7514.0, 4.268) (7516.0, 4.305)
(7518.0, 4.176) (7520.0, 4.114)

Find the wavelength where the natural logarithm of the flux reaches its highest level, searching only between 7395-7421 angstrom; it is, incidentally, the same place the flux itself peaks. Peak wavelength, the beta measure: 7406.0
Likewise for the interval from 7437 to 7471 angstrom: 7450.0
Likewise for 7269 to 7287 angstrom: 7270.0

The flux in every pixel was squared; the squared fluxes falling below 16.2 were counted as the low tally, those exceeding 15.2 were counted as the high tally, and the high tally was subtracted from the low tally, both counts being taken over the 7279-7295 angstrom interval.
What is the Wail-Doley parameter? 6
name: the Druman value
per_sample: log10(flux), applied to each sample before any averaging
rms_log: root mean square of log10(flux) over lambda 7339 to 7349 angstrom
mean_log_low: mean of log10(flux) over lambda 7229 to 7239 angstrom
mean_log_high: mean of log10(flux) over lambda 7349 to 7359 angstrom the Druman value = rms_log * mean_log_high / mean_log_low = 0.69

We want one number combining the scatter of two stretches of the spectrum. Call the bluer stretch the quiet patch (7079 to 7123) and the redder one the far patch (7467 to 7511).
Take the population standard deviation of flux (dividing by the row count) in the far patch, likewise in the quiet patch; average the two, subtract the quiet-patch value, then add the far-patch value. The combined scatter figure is 0.13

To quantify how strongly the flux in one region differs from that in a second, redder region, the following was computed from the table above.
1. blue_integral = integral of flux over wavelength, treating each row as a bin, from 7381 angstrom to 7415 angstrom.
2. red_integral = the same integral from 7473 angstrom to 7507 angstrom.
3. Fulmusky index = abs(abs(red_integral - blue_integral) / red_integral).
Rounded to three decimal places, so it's 0.037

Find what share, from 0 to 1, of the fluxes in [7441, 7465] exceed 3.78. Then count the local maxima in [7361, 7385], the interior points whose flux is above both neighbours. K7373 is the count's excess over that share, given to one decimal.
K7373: 1.0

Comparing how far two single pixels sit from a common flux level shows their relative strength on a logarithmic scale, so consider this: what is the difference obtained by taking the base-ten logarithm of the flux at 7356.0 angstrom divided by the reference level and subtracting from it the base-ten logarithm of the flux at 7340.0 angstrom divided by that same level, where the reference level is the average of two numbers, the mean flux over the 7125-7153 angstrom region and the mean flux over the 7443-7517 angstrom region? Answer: -0.016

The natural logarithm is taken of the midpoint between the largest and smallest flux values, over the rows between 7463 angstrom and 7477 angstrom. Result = 1.42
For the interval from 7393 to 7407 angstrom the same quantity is 1.39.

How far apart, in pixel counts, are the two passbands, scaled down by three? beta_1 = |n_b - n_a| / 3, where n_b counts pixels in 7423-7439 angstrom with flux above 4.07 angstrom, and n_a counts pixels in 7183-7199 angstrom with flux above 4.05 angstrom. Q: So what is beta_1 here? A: 1.7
